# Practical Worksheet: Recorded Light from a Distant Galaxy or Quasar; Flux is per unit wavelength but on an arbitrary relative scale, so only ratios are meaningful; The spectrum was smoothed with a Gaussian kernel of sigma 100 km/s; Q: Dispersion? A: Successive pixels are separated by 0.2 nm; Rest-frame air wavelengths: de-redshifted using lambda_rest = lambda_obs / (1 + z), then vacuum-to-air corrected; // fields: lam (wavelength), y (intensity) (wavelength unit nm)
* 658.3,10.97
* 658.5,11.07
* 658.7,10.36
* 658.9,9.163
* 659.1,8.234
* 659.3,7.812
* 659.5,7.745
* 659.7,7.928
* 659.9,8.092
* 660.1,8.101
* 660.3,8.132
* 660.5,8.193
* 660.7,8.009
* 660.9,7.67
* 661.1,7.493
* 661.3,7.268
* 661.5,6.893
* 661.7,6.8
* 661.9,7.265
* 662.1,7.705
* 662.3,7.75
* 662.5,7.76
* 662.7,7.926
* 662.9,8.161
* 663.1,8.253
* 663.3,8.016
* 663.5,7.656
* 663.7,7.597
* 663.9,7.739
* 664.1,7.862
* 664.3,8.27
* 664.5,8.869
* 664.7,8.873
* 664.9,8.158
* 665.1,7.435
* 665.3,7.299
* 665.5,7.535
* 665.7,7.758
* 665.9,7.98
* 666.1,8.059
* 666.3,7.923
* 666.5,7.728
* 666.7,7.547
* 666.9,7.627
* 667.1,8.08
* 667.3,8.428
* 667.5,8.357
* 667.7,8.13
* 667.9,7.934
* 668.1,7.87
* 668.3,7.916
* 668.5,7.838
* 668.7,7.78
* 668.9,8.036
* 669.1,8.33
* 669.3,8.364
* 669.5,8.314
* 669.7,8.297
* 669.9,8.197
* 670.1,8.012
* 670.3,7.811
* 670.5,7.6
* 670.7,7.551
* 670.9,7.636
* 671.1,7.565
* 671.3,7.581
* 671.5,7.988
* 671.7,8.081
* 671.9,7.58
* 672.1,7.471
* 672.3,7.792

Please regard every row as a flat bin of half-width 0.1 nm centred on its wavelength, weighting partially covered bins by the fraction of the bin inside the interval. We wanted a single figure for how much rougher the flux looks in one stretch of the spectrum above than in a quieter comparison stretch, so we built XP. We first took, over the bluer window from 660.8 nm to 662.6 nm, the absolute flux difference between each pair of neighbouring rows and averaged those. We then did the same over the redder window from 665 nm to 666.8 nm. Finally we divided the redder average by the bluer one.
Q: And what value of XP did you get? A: 0.77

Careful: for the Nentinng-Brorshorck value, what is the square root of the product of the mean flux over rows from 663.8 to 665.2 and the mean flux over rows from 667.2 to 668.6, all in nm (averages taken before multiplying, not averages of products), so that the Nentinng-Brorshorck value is 8.12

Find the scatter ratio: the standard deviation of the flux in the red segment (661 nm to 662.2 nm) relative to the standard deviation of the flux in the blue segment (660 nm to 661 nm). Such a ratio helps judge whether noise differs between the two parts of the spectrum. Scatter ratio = 1.7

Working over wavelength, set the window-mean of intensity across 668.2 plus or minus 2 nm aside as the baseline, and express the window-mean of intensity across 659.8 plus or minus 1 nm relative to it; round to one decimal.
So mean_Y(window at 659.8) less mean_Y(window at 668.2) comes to 0.1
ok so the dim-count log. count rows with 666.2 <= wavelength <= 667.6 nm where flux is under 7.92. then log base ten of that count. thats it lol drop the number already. 0.5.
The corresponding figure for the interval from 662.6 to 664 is 0.5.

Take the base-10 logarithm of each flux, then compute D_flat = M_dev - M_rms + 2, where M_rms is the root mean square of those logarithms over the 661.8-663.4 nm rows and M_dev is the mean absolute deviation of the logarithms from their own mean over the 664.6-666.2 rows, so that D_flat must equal 1.13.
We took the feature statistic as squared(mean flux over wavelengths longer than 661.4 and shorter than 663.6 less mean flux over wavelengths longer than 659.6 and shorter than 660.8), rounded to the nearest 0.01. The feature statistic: 0.18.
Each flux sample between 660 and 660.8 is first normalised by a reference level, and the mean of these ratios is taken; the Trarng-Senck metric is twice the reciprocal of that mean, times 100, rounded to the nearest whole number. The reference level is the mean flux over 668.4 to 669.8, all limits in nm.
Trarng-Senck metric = 201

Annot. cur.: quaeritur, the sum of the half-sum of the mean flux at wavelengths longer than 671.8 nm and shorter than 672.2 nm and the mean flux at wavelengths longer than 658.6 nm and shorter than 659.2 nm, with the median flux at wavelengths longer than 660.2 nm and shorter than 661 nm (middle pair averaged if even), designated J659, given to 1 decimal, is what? 16.5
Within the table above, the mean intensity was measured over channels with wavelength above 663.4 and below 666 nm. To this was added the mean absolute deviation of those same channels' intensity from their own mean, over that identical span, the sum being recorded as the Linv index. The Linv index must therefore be 8.31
